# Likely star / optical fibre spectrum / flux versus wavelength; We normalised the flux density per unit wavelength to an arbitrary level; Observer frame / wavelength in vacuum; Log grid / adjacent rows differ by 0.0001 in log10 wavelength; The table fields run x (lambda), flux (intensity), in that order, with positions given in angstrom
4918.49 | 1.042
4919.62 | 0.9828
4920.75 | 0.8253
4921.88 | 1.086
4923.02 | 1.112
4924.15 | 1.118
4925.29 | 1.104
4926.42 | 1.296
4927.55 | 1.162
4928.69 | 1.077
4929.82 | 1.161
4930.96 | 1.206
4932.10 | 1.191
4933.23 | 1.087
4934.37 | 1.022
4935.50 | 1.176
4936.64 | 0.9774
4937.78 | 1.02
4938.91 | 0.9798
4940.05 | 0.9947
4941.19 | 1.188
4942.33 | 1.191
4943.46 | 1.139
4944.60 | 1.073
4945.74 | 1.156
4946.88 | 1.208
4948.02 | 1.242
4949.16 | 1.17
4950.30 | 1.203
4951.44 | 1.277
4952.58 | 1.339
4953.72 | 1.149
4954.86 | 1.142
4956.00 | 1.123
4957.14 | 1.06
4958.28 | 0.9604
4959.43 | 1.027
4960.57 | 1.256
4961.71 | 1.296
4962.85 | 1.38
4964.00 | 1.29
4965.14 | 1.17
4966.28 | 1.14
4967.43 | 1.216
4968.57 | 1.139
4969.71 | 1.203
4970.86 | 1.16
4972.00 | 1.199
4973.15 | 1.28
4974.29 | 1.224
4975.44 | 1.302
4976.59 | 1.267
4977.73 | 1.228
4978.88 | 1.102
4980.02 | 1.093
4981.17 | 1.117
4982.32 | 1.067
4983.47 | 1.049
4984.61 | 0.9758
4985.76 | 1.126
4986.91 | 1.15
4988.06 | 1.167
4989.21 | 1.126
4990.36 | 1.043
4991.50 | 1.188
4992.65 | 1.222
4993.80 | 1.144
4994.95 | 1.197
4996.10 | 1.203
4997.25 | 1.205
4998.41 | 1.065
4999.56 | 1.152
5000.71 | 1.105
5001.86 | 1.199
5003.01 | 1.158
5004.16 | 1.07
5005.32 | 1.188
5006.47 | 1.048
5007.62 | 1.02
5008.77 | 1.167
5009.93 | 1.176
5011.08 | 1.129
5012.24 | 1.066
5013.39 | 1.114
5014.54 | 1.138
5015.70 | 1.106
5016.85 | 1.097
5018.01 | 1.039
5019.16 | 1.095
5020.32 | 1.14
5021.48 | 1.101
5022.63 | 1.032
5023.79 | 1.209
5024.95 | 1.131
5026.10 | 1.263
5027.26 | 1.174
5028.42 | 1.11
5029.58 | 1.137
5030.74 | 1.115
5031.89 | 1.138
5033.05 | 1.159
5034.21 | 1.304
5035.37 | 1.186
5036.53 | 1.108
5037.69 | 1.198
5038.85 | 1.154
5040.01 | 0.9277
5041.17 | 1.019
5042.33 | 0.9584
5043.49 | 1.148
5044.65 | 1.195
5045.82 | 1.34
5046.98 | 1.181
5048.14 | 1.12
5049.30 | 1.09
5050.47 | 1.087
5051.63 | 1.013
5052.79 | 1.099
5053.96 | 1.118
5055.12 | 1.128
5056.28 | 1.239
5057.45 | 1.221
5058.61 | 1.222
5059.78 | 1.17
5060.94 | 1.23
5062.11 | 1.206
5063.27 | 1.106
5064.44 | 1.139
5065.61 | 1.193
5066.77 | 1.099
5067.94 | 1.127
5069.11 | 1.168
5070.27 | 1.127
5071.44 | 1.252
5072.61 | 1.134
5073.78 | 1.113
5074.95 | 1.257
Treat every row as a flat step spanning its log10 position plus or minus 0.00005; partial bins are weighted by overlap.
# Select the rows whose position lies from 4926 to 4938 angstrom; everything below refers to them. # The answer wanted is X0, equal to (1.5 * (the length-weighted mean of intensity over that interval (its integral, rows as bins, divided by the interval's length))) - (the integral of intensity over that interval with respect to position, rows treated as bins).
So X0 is -11.8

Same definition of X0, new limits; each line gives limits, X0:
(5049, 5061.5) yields -12.6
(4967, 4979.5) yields -13.3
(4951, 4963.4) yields -12.9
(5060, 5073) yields -13.4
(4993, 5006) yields -13.3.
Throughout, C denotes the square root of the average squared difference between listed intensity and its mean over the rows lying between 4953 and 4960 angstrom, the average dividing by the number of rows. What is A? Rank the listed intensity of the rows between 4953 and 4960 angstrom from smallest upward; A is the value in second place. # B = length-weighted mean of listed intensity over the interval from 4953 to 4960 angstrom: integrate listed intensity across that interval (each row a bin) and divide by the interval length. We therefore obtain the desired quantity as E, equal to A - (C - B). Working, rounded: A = 1.027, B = 1.08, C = 0.07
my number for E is 2.04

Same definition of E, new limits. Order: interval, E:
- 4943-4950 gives 2.25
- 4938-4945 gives 2.00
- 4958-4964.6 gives 2.09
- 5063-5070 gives 2.21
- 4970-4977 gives 2.38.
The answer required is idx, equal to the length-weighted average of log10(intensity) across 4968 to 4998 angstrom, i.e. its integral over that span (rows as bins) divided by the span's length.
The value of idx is 0.064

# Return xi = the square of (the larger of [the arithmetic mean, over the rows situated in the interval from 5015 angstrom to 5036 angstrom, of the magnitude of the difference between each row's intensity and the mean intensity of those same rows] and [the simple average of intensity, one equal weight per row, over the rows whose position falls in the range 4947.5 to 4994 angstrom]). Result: 1.37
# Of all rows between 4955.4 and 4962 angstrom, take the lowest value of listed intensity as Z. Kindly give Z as 0.9604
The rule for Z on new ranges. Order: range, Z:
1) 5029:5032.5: 1.115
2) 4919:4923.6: 0.8253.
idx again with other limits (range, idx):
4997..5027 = 0.050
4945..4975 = 0.075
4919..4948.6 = 0.042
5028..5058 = 0.053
